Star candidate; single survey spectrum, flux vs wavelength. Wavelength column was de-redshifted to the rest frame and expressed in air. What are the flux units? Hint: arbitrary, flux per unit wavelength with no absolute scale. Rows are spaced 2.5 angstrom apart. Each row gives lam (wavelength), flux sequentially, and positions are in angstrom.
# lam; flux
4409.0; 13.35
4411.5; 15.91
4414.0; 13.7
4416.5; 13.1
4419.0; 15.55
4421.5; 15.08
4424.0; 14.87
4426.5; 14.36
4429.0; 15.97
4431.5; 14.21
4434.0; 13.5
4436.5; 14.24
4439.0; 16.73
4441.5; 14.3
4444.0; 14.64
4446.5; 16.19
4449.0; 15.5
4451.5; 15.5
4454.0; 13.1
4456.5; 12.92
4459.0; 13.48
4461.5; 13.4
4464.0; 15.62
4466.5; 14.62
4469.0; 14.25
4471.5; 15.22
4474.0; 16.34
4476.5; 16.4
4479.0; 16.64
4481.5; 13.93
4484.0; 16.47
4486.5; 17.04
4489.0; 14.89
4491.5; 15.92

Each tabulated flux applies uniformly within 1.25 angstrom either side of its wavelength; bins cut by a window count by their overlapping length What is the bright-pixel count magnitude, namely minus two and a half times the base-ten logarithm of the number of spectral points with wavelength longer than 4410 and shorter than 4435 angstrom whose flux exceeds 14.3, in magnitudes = -1.95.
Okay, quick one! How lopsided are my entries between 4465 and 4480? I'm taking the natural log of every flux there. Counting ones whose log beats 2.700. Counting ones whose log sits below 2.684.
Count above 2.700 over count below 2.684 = 2.0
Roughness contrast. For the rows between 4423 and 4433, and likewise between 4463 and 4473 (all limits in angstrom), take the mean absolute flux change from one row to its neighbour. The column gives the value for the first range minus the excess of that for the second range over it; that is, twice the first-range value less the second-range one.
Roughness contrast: 1.8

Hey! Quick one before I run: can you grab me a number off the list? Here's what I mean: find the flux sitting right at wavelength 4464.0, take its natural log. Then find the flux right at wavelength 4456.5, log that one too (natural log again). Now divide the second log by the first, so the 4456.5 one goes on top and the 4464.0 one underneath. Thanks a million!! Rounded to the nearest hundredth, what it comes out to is 0.93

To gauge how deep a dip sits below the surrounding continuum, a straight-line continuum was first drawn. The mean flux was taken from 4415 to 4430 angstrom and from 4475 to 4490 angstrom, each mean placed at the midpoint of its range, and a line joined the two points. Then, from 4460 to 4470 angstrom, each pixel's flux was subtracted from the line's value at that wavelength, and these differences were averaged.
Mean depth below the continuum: 1.1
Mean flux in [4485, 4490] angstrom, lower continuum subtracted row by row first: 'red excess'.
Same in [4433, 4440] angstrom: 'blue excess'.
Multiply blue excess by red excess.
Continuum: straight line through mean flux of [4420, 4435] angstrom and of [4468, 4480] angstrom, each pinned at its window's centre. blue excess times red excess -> 0.01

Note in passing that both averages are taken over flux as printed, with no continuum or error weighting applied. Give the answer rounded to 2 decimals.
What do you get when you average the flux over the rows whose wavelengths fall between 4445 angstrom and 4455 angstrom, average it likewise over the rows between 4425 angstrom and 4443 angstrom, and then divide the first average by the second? 1.02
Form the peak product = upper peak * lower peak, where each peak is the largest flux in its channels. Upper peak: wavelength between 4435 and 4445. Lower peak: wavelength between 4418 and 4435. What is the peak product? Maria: 267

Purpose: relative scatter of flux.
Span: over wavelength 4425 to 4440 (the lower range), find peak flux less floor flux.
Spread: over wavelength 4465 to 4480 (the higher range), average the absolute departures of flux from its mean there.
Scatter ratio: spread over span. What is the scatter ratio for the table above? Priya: 0.27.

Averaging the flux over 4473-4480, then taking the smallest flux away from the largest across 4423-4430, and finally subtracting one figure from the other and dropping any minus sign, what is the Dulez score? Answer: 14.8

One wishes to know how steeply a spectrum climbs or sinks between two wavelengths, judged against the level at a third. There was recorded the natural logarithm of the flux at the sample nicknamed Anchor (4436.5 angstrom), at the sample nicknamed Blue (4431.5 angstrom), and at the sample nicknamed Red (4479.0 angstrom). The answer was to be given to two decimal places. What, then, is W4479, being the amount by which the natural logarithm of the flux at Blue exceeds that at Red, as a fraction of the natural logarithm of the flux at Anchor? -0.06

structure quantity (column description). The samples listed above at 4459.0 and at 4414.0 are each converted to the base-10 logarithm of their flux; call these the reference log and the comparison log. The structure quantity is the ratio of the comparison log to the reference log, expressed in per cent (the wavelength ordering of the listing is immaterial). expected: 101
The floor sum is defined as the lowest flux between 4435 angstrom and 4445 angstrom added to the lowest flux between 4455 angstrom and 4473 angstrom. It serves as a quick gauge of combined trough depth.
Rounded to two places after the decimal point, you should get 27.16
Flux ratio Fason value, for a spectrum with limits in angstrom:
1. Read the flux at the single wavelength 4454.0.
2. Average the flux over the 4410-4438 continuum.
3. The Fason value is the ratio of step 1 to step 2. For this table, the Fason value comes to 0.90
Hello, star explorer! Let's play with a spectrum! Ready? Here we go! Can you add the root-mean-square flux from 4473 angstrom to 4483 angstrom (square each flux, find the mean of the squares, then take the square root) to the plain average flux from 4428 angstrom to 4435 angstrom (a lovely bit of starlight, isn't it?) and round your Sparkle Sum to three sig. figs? 30.4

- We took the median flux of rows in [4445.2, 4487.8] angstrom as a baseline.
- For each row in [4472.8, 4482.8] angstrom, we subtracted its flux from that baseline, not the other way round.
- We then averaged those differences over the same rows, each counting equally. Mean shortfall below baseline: -0.33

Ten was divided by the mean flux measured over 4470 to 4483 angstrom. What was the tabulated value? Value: 0.637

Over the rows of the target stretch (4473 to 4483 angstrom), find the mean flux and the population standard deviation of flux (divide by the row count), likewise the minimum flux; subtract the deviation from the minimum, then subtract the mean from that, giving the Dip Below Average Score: -3.00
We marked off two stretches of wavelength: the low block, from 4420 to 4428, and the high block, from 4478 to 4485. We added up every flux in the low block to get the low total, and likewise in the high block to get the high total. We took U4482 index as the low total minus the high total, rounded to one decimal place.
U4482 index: -2.7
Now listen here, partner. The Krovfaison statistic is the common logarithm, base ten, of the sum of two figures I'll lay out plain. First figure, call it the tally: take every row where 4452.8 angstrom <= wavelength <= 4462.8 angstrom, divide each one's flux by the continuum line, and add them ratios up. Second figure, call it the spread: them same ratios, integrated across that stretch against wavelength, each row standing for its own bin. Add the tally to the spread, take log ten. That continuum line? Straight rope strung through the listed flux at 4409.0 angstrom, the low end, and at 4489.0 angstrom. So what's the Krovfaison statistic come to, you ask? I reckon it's 1.11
